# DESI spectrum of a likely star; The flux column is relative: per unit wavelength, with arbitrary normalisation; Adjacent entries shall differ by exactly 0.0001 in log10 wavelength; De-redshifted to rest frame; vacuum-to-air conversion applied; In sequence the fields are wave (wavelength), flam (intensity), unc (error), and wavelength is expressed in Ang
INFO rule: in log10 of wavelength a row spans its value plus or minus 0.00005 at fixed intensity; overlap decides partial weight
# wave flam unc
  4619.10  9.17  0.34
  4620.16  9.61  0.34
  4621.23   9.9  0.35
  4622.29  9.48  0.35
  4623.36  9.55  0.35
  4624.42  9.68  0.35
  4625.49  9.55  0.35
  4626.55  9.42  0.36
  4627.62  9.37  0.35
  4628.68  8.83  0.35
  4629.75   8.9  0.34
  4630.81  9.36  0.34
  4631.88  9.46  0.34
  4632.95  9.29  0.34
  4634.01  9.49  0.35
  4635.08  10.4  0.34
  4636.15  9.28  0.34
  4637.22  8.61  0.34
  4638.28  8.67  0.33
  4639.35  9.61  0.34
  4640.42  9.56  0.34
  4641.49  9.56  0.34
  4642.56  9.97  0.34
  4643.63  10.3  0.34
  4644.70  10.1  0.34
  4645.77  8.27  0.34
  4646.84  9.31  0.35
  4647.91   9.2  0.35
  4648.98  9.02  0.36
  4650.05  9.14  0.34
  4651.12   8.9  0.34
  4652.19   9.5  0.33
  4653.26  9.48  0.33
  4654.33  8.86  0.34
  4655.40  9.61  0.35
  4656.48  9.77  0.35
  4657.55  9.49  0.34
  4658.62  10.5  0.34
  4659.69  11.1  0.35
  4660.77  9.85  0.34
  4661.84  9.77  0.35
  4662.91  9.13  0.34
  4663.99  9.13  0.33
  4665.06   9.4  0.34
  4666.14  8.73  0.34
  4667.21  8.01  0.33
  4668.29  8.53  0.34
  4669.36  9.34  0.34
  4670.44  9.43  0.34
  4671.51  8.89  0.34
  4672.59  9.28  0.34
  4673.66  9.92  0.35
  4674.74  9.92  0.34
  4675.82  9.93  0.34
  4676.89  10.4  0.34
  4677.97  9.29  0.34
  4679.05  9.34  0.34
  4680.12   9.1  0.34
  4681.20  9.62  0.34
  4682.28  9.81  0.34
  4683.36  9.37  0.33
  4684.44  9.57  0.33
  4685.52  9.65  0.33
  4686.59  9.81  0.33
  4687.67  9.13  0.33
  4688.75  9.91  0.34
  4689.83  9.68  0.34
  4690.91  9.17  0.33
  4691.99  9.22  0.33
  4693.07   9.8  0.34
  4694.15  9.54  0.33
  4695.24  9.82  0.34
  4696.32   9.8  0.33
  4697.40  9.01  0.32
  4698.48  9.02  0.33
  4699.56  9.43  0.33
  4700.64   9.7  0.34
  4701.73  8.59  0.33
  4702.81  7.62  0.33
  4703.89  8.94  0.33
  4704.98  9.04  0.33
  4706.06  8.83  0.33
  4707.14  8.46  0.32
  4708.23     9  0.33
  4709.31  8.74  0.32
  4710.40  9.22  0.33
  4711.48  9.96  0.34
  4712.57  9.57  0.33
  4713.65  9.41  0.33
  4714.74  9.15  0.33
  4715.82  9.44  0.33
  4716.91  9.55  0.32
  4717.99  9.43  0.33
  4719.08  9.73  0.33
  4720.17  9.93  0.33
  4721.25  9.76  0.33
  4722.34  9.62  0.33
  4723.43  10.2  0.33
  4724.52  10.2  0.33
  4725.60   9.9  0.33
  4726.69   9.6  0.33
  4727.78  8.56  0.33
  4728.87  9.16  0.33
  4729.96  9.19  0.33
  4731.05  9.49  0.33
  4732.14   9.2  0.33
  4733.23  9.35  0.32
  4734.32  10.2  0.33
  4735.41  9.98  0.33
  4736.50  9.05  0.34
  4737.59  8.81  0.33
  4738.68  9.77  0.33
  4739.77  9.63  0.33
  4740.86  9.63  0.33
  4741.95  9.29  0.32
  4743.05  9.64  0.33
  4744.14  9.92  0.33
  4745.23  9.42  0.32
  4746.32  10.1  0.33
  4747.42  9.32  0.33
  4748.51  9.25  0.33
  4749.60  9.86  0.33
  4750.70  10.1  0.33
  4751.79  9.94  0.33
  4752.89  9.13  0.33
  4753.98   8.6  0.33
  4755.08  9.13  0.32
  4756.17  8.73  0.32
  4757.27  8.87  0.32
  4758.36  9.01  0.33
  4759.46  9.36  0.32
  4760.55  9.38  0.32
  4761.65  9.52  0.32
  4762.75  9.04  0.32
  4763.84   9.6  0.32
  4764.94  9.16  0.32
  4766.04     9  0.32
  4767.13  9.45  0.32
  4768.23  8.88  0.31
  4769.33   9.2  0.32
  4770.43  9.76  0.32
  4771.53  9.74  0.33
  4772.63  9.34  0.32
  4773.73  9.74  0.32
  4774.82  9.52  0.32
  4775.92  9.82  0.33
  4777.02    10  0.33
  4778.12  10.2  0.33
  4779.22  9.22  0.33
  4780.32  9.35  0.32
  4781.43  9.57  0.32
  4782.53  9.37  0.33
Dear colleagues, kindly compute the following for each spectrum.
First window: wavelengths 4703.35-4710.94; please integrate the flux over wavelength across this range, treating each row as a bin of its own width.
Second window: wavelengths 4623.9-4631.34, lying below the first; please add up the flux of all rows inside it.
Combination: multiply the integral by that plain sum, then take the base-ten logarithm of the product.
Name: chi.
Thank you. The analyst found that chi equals 3.64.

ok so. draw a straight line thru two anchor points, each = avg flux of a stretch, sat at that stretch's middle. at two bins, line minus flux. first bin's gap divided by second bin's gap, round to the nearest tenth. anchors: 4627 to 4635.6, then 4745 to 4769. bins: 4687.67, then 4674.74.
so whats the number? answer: -0.4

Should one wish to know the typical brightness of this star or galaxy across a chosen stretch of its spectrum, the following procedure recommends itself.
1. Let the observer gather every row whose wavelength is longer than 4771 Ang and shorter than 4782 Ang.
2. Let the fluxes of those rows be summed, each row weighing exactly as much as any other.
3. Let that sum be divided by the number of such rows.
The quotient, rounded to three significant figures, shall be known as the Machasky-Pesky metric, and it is 9.65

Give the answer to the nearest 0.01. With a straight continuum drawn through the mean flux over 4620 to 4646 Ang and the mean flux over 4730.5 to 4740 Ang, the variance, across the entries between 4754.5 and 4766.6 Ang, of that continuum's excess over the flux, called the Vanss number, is 0.07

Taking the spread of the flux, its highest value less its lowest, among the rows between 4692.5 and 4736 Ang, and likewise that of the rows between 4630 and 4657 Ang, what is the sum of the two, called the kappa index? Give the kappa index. 4.7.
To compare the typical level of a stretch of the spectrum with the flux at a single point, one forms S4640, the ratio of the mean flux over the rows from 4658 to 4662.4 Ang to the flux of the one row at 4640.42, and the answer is 1.08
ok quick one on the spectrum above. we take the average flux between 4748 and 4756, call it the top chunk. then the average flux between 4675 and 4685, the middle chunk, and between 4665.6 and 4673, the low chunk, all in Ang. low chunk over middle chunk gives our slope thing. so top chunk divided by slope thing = 10.2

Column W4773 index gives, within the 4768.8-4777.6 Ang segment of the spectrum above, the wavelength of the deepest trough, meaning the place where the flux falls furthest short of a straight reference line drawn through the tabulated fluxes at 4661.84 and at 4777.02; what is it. 4769.33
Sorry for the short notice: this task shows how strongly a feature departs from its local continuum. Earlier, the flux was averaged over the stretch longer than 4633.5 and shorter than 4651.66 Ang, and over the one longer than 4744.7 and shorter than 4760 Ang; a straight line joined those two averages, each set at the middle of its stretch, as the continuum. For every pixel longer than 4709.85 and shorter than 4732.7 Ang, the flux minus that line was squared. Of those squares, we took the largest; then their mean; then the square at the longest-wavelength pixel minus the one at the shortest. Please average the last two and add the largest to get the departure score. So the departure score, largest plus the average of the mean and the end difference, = 0.8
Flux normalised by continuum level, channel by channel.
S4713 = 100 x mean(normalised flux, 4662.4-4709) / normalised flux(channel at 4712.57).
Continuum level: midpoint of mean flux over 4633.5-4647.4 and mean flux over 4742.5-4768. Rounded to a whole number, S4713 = 97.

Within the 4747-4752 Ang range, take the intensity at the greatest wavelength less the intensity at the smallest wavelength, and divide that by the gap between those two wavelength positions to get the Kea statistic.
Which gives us 0.14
